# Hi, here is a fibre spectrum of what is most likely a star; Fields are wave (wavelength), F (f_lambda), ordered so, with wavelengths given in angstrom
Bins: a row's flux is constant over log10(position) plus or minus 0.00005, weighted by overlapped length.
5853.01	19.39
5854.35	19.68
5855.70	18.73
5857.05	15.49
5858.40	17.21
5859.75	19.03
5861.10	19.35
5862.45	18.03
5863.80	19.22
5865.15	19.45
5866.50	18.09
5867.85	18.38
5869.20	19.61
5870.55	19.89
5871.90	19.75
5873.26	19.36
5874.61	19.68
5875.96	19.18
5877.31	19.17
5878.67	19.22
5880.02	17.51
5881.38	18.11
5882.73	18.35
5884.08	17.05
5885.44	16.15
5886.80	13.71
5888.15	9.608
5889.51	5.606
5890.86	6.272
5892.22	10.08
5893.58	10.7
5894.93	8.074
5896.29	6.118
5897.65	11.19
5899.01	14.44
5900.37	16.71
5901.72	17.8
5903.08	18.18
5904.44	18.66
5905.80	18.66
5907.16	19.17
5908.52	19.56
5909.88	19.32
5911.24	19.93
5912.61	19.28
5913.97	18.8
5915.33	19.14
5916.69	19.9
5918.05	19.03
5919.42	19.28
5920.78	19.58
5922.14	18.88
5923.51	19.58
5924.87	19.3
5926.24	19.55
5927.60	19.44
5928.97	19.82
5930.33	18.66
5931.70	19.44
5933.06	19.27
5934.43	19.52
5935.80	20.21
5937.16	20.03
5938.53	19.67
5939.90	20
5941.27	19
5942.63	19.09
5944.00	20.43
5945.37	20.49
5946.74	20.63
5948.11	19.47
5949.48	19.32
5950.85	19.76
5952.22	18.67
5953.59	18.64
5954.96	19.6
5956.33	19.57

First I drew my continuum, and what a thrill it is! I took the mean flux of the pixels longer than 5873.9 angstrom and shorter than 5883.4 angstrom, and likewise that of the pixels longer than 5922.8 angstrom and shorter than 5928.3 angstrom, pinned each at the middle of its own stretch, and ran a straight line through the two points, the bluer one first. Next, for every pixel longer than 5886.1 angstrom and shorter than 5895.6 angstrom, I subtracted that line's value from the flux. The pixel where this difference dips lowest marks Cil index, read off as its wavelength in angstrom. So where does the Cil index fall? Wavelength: 5889.51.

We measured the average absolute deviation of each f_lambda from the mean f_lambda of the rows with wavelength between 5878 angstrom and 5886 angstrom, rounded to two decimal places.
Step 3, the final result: 0.83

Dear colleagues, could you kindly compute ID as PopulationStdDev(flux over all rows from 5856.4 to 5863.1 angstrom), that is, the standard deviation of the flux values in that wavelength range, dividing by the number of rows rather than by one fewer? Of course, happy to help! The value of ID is 1.4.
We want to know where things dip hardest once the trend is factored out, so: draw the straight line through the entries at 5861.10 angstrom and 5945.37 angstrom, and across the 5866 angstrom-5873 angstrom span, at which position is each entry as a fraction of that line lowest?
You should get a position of 5866.50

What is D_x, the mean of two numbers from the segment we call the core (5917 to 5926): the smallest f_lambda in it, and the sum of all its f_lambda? 67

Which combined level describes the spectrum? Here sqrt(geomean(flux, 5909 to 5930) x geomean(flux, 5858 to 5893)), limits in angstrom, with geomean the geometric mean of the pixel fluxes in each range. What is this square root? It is 17.64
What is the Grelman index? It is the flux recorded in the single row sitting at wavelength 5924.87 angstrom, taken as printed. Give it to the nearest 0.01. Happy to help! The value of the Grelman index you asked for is 19.30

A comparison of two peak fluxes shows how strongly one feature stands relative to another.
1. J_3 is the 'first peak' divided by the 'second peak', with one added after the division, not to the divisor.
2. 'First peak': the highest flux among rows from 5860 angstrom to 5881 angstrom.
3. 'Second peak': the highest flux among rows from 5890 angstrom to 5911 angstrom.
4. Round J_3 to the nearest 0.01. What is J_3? 2.02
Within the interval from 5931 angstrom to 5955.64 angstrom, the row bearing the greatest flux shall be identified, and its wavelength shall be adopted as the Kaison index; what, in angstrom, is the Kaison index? 5946.74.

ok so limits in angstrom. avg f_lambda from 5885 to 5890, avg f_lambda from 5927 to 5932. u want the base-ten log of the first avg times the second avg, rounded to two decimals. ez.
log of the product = 2.34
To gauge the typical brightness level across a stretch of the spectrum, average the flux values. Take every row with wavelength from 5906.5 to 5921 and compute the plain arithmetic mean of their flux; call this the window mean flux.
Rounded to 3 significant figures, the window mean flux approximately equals 19.4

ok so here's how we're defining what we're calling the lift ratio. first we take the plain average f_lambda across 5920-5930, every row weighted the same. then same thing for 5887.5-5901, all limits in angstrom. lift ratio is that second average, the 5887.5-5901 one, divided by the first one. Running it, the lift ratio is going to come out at 0.51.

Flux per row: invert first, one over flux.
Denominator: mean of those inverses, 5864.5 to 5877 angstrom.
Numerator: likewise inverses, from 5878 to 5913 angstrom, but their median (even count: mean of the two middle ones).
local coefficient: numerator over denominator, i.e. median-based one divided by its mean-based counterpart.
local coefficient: 1.1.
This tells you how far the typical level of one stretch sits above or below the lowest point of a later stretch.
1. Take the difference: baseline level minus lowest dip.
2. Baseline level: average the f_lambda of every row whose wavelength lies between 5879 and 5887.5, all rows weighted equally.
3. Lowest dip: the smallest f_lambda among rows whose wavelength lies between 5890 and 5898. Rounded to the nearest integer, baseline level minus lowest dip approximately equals 11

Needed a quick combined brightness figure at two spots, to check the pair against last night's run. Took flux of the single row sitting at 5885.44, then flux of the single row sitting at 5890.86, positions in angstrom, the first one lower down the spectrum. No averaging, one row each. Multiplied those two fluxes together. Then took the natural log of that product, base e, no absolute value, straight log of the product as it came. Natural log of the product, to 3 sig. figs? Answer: 4.62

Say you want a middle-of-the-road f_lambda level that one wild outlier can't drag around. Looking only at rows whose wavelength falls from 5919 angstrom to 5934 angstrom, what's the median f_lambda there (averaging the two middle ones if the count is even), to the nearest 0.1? 19.4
